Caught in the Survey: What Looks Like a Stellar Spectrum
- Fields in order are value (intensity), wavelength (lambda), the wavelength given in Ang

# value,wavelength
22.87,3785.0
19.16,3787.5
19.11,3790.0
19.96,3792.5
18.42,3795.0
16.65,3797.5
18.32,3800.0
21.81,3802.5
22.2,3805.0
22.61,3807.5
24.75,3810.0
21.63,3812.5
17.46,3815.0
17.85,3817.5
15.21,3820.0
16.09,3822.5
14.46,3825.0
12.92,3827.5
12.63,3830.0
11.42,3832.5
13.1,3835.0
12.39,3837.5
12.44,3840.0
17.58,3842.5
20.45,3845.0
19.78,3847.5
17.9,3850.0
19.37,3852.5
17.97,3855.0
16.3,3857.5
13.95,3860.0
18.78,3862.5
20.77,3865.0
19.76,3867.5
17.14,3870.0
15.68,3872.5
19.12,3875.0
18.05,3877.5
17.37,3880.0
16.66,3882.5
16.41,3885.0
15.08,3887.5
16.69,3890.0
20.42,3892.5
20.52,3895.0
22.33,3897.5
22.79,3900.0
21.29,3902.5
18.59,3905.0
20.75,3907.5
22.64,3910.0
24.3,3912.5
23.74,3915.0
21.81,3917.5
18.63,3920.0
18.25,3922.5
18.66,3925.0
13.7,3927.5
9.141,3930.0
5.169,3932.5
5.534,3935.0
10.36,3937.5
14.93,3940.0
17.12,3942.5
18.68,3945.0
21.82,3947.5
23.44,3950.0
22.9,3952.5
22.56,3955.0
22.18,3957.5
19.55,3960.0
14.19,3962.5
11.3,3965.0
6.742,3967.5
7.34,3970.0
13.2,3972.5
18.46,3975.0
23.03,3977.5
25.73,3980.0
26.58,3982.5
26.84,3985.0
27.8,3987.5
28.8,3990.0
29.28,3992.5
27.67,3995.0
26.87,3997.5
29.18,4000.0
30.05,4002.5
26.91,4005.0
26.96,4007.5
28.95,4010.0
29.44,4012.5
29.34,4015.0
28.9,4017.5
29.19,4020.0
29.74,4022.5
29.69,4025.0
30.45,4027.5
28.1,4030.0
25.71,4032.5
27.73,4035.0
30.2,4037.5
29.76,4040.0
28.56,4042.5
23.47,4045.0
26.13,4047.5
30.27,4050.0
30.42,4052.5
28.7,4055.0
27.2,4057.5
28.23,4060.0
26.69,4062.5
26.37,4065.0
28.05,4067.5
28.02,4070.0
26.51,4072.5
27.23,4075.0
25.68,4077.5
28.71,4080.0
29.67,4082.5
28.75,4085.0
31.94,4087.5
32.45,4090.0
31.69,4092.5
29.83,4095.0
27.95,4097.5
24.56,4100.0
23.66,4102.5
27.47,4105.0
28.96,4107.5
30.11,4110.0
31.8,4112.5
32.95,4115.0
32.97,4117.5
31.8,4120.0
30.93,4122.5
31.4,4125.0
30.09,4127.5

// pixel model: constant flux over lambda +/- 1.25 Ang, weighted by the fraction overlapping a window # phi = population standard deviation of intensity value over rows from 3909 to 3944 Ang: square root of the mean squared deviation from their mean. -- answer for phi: 6.2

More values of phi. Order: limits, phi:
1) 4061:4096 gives 2.1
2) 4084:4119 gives 2.9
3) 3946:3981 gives 6.1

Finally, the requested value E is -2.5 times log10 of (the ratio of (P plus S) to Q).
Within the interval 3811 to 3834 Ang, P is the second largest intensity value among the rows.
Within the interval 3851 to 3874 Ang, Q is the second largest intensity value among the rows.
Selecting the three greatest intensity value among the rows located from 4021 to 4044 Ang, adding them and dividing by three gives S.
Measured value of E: -1.0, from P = 17.85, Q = 19.76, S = 30.1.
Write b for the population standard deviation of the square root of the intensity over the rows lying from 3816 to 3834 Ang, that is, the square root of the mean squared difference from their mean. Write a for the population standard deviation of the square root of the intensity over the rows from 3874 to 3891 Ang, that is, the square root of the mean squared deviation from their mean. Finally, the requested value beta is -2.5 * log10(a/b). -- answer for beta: 0.7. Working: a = 0.14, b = 0.27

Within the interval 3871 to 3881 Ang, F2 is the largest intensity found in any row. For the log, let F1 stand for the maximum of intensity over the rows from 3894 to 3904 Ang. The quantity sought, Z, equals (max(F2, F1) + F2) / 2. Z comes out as 21.0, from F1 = 22.79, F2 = 19.12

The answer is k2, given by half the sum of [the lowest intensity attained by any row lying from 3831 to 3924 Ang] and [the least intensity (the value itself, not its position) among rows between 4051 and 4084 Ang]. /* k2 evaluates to 19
